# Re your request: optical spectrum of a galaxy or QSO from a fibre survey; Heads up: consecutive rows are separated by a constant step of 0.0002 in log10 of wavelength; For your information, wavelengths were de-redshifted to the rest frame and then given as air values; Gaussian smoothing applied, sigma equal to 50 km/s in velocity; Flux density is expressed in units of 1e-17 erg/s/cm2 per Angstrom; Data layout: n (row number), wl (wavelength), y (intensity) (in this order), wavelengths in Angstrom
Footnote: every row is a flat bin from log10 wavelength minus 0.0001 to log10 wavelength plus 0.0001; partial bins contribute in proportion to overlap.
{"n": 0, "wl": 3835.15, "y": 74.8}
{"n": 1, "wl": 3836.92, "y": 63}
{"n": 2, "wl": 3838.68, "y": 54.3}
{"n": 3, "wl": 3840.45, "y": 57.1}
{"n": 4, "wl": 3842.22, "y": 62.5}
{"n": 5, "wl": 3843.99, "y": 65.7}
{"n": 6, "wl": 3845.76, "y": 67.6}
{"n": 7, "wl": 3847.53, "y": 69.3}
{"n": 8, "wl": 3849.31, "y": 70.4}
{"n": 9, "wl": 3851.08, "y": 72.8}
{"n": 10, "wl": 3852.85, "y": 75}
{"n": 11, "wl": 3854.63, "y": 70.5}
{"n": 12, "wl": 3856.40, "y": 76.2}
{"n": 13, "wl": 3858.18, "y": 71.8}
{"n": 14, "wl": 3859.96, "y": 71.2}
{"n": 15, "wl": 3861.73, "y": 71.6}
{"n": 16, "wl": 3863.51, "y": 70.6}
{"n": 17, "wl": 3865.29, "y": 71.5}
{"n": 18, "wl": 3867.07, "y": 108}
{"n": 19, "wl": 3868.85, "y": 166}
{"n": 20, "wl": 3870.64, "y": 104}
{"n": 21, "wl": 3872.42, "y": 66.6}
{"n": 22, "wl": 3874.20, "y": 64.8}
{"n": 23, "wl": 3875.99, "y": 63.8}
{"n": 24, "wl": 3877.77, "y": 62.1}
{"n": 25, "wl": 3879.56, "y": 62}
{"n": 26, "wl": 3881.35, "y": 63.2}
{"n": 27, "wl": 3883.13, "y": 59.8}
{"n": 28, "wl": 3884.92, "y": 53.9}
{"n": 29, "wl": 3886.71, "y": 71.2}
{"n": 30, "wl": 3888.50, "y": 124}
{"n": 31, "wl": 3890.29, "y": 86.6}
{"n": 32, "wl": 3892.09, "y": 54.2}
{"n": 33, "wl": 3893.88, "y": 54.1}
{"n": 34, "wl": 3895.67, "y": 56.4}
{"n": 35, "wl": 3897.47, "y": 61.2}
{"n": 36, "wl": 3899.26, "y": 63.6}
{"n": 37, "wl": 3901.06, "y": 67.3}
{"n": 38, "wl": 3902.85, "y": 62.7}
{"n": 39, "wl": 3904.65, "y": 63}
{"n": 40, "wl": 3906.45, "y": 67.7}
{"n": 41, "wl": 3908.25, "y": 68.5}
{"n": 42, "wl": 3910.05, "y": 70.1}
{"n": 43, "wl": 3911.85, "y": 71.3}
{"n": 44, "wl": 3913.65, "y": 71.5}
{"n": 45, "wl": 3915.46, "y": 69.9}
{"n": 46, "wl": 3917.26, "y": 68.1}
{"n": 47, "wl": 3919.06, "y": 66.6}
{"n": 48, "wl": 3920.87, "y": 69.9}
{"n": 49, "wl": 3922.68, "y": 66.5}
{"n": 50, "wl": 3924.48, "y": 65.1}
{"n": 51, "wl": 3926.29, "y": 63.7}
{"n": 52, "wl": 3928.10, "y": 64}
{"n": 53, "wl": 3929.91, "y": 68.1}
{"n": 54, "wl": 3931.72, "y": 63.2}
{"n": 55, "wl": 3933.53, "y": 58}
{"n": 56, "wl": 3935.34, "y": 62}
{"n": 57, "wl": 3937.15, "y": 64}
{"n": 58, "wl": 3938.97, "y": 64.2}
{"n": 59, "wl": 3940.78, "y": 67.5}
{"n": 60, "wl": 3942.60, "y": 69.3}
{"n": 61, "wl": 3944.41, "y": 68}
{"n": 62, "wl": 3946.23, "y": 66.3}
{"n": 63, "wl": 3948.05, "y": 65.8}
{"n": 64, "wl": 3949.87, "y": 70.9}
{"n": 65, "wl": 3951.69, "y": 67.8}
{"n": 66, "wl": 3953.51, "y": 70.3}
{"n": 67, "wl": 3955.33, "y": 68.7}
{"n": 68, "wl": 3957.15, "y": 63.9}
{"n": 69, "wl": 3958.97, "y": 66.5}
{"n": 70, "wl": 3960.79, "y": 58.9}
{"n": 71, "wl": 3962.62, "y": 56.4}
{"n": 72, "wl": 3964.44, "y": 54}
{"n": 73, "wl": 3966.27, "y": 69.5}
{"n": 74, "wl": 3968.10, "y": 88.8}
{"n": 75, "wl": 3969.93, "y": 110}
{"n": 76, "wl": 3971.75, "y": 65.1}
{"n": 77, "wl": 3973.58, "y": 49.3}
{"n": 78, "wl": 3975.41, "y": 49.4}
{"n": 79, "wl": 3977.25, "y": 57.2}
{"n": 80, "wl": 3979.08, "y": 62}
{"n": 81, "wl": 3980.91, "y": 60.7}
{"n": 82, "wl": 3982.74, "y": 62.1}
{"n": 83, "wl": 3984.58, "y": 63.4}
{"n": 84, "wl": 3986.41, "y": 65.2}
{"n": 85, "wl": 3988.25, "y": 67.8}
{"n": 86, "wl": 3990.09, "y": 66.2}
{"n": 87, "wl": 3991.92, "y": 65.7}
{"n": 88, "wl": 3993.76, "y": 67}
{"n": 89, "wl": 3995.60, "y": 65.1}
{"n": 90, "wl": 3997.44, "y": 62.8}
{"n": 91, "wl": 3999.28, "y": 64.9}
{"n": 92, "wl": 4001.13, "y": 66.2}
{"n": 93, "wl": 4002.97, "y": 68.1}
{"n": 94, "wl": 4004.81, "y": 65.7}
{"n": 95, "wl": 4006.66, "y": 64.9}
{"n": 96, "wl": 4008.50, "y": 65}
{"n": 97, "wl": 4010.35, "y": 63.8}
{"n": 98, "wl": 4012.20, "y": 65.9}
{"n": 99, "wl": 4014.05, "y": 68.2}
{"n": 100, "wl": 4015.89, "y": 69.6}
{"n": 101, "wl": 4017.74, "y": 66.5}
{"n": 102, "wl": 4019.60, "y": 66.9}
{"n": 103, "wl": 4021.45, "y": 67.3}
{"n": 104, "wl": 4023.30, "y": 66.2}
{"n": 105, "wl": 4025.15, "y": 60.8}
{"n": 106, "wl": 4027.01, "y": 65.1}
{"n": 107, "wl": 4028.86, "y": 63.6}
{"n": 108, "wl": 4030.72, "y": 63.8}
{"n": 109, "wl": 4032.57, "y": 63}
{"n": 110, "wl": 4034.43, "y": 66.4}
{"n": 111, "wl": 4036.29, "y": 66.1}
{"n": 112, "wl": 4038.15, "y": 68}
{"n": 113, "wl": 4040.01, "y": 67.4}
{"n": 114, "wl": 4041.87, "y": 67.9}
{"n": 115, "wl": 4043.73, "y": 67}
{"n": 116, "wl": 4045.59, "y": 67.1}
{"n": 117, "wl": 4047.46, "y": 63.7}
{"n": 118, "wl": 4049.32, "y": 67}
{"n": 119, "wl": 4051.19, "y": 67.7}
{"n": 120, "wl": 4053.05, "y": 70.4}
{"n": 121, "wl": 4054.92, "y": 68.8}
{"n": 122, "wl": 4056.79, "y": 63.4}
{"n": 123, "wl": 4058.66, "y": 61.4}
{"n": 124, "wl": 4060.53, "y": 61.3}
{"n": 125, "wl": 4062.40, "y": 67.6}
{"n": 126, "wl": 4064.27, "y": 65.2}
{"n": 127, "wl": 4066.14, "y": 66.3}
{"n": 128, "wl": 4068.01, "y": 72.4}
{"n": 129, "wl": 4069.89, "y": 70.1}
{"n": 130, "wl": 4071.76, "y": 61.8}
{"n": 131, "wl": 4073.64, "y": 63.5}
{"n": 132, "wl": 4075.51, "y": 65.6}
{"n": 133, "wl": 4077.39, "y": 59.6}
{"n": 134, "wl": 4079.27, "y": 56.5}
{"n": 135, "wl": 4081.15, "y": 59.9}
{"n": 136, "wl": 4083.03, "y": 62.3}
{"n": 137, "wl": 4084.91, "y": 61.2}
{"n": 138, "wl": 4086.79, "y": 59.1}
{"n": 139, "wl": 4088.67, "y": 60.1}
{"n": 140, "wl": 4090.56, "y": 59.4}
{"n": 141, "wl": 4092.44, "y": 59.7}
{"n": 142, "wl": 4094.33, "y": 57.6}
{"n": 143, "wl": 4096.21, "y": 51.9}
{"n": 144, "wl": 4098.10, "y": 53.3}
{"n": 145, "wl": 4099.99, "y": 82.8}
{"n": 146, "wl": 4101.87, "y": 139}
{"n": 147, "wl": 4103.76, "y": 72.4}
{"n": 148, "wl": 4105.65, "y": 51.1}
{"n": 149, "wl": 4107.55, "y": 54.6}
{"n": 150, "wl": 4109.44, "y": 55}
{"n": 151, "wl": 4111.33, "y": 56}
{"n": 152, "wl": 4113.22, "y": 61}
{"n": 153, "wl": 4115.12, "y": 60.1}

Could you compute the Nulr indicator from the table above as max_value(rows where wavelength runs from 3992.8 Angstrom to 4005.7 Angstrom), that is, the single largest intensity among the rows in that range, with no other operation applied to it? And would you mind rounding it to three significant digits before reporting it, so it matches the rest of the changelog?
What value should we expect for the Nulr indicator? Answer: 68.1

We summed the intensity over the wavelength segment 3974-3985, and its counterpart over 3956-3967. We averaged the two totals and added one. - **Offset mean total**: 363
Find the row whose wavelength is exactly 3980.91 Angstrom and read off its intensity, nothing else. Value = 60.7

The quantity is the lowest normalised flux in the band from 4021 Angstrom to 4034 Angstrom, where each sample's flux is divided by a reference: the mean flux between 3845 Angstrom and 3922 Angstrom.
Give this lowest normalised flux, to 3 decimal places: 0.838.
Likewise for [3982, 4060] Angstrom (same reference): 0.838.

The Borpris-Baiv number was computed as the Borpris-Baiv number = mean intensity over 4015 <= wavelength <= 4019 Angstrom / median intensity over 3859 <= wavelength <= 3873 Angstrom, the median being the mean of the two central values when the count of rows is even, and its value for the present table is 0.95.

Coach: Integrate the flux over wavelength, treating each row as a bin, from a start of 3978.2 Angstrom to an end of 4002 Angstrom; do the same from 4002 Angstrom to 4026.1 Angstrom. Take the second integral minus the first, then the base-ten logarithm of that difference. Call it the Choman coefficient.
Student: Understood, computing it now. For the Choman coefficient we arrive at 1.7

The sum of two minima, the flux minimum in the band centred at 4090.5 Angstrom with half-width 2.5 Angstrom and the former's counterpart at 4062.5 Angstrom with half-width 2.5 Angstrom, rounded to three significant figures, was 121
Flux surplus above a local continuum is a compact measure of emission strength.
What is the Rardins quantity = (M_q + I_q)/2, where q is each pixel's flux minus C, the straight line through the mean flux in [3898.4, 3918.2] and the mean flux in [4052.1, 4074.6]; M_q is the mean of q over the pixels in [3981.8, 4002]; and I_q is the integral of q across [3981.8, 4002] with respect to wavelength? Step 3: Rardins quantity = -17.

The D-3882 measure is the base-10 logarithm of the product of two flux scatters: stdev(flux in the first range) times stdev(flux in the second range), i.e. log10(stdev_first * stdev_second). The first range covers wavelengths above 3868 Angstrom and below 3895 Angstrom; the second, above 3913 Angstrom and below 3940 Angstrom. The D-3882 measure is 2.0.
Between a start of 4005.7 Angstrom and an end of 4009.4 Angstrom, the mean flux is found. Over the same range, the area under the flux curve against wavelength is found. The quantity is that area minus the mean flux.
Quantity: 175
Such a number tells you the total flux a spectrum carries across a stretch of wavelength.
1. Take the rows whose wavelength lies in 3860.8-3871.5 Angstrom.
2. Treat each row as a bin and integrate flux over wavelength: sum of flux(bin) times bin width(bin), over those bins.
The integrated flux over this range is 1054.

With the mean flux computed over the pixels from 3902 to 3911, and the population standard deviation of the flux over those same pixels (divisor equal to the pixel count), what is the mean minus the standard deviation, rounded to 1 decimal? 63.4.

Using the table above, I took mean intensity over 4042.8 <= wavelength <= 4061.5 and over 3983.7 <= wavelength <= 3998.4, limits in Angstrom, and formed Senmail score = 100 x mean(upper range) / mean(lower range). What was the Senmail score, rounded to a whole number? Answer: 101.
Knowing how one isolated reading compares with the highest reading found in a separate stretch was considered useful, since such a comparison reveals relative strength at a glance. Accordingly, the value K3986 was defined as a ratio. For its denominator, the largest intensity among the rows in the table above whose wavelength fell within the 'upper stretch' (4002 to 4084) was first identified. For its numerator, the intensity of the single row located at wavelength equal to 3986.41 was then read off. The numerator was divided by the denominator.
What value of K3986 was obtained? 0.90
